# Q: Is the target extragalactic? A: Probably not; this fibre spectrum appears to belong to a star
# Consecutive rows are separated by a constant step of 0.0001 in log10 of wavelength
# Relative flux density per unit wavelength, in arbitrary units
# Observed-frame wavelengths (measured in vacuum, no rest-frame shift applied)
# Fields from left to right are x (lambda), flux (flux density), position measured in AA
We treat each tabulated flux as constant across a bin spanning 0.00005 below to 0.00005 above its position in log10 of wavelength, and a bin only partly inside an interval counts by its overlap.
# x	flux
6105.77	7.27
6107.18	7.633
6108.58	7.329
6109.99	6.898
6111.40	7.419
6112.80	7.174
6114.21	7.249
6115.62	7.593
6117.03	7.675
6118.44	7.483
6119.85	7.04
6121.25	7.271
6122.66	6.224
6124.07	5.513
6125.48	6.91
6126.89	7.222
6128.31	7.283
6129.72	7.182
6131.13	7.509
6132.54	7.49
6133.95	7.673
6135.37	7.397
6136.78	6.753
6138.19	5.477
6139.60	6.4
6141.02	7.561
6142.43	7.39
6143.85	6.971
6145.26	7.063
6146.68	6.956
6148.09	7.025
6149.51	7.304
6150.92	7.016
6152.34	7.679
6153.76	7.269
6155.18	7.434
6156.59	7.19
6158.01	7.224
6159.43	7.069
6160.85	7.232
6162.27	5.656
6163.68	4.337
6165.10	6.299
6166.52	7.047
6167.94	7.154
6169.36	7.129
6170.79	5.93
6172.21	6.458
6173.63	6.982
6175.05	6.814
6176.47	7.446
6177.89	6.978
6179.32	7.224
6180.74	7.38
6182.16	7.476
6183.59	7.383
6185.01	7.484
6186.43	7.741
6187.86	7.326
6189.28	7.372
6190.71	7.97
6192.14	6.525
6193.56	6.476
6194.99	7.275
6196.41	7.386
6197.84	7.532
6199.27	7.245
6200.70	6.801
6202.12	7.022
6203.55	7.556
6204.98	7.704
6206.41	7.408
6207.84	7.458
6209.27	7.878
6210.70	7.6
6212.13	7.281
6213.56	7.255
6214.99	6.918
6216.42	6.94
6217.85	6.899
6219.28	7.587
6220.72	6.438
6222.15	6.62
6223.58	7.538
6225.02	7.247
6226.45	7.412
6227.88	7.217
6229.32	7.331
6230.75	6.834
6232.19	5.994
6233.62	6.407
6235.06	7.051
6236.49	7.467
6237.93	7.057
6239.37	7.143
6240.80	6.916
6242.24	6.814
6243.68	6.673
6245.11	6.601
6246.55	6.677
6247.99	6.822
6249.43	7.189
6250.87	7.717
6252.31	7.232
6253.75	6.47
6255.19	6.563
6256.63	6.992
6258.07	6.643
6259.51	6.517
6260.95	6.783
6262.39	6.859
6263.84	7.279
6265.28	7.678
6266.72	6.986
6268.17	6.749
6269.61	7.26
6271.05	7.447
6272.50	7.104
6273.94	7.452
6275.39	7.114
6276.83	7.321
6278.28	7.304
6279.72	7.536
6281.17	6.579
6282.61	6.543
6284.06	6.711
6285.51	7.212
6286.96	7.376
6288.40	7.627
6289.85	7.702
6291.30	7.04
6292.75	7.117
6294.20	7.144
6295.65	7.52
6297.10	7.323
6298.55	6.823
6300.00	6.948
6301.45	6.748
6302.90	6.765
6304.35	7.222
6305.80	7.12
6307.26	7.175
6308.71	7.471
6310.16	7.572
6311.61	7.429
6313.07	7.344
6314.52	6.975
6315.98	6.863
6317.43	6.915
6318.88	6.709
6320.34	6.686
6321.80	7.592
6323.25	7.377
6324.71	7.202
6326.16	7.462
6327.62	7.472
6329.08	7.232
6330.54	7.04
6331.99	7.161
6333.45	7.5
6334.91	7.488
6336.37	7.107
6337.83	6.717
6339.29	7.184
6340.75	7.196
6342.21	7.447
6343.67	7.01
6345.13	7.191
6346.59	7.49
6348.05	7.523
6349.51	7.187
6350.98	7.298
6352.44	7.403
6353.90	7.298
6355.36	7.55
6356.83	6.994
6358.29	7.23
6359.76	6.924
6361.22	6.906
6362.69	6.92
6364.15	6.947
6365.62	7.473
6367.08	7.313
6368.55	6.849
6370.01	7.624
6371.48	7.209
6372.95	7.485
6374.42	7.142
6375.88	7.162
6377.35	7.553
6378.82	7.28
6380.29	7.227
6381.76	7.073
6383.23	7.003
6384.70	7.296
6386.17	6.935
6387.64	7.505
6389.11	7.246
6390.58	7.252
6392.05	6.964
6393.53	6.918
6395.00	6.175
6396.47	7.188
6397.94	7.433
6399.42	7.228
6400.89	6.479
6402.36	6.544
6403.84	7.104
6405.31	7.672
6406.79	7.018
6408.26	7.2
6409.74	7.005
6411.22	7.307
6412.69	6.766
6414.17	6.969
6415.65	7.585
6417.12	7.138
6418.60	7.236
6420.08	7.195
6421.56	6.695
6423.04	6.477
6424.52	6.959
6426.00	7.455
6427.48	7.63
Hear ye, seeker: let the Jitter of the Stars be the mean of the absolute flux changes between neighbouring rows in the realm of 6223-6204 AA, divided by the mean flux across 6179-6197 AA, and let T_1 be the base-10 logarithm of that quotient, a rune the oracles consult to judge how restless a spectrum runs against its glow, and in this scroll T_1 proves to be -1.36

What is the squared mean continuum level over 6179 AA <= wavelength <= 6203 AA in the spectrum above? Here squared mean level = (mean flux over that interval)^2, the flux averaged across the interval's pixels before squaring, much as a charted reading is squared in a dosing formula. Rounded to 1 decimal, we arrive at 52.9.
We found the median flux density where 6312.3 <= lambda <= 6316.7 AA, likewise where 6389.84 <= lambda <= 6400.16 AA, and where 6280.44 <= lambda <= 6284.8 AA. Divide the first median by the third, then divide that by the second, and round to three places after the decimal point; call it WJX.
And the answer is 0.147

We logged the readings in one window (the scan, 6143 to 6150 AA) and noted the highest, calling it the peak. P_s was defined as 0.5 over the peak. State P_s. 0.068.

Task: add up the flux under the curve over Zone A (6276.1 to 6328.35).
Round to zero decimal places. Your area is 374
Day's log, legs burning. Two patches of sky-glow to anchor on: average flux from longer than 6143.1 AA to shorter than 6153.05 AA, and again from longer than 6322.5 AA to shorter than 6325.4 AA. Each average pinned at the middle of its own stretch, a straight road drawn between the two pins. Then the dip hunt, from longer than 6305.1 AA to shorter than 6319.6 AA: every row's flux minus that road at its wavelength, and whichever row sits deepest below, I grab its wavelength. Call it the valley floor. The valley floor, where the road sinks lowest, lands 6318.88 AA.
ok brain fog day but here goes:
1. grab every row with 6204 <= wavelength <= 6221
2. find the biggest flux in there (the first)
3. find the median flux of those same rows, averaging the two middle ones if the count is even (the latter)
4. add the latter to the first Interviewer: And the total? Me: 15.2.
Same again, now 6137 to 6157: 14.8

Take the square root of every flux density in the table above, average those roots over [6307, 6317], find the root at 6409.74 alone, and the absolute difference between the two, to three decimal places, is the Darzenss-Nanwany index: 0.048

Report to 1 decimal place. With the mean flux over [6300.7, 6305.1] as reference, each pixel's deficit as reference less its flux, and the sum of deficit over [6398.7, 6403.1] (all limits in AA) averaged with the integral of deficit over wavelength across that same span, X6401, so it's 0.6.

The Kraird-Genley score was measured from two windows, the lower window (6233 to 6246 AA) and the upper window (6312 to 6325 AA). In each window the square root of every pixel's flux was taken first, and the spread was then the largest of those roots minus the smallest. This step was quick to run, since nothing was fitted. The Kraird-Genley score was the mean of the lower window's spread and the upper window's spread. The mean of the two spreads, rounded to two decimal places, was 0.19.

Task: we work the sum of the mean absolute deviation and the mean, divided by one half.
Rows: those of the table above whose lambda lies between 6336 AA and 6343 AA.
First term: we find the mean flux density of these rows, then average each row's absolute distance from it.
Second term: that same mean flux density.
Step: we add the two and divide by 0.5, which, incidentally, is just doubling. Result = 14.6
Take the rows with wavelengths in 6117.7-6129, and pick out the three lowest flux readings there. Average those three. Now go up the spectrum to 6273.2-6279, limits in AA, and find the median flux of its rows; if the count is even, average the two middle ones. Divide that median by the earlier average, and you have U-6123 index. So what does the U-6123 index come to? 1.18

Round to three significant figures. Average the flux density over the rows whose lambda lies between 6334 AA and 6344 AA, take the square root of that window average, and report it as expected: 2.68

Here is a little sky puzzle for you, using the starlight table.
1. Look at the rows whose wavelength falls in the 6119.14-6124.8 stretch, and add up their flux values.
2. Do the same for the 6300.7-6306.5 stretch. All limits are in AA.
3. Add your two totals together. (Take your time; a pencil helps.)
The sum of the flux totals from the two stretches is 53.9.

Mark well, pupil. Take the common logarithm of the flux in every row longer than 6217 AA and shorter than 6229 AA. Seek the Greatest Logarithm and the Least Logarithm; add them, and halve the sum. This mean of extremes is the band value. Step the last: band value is 0.844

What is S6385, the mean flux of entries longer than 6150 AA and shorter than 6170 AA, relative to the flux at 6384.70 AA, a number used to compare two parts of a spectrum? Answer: 0.94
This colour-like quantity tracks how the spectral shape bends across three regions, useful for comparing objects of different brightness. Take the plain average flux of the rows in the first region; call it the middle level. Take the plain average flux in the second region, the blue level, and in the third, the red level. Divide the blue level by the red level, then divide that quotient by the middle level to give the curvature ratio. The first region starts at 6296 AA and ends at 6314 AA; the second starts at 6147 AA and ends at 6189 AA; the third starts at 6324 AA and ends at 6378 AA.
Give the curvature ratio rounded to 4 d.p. 0.1348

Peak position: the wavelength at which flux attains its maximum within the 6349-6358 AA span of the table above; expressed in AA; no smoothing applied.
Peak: 6355.36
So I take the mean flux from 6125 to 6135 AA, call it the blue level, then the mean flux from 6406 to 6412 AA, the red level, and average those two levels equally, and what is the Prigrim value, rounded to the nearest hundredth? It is 7.23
